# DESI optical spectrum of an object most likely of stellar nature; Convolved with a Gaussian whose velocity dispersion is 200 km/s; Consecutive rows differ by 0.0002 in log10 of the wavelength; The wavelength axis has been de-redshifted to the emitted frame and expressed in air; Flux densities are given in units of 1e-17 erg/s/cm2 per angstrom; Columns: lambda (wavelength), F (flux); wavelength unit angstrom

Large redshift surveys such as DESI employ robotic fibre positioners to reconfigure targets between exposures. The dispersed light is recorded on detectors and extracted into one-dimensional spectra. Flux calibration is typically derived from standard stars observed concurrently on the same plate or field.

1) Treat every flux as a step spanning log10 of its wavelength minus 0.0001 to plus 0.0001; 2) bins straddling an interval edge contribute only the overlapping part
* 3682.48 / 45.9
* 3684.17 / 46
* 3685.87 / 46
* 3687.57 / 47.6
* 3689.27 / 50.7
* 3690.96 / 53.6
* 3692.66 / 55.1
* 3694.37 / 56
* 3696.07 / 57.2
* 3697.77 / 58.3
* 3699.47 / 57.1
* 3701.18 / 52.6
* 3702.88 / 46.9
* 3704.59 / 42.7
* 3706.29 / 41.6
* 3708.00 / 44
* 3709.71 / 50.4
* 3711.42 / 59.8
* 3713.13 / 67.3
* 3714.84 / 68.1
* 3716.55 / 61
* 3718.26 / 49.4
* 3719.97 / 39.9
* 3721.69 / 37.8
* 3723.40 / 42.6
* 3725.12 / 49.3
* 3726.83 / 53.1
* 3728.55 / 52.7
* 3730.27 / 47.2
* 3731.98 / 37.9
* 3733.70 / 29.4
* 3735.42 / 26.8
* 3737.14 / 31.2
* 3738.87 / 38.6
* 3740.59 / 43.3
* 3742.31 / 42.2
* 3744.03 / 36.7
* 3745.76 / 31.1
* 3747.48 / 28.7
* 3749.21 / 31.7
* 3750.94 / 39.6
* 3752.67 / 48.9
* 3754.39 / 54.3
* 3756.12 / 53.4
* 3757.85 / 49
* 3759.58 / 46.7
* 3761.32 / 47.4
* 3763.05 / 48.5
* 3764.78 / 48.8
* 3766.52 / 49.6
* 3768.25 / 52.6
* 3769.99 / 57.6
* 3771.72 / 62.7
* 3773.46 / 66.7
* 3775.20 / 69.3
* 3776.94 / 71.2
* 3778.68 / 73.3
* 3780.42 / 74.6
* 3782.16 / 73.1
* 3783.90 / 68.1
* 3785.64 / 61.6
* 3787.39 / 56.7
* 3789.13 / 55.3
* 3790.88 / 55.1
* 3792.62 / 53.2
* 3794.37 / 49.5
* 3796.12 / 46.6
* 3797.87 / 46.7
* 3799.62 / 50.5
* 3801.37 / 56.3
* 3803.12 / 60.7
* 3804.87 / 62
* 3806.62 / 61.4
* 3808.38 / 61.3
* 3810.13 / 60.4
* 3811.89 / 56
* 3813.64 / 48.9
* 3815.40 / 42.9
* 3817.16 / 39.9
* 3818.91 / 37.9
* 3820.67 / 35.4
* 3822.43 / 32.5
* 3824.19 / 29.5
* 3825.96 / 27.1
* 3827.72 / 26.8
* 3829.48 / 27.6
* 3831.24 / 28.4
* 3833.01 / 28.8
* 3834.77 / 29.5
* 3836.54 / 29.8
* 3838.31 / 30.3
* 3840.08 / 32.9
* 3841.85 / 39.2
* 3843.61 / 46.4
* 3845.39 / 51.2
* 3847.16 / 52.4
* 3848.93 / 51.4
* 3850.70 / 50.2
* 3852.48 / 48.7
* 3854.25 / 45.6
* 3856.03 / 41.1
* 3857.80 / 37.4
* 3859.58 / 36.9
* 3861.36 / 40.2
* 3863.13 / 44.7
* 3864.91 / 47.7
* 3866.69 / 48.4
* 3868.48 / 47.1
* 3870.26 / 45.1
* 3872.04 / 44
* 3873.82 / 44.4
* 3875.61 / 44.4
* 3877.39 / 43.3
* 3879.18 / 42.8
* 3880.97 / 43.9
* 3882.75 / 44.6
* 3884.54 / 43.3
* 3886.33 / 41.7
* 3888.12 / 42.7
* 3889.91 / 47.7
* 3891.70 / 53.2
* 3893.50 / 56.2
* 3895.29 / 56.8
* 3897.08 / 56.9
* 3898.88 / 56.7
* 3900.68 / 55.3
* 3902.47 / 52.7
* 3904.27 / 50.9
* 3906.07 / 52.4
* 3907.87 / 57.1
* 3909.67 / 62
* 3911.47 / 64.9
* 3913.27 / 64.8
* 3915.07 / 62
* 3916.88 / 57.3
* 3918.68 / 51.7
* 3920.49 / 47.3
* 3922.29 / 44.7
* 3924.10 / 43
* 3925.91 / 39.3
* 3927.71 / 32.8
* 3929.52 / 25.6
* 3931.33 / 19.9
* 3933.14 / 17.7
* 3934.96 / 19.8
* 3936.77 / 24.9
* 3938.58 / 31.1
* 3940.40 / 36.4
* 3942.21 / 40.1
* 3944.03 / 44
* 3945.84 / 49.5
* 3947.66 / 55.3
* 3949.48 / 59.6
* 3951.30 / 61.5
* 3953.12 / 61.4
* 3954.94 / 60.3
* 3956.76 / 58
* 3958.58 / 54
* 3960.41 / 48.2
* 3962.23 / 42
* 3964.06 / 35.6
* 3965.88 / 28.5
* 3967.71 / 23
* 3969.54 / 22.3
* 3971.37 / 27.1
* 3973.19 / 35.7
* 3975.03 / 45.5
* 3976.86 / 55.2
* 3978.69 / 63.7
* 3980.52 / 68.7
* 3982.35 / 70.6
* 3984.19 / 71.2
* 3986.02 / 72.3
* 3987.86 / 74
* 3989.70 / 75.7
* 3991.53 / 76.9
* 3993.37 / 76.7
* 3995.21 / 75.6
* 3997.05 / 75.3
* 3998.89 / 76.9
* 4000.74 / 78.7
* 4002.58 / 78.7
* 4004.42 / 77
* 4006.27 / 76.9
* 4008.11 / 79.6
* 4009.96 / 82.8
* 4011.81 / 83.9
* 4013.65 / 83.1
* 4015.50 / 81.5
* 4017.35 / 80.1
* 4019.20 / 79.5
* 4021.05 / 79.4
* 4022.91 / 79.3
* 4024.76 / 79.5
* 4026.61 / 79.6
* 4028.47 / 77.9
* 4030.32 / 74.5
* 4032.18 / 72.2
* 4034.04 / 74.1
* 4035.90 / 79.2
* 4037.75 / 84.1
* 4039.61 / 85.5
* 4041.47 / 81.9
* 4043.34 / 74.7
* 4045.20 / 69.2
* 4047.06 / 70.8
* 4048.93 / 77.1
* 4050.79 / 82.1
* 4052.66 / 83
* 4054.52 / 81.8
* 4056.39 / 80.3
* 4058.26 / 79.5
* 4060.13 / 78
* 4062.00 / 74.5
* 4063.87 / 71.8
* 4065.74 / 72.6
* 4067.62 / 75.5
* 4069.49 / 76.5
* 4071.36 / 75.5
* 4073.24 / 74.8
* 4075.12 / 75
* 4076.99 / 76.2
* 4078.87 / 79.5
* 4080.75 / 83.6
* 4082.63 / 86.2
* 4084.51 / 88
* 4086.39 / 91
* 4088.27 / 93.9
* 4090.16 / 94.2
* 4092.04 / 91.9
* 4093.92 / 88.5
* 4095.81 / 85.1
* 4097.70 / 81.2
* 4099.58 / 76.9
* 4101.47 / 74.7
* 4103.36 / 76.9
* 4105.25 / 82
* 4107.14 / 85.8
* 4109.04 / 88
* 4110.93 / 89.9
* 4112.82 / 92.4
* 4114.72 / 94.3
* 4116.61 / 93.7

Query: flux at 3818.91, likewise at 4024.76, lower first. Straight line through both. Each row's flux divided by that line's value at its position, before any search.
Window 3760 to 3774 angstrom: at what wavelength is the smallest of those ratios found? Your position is 3761.32 angstrom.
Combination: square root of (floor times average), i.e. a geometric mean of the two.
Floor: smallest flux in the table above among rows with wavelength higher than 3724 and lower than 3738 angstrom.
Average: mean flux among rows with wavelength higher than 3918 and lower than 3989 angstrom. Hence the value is 35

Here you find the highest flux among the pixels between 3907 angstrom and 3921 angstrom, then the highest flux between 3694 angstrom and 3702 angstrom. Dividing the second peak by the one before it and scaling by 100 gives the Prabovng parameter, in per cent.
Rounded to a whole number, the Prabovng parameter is 90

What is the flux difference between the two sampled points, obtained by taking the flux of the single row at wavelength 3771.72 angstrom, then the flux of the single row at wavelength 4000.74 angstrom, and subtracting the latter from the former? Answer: -16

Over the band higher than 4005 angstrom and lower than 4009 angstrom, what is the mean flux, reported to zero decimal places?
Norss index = 78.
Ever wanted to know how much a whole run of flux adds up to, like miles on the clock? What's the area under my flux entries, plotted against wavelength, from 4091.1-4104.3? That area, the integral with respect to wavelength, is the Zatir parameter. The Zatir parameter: 1085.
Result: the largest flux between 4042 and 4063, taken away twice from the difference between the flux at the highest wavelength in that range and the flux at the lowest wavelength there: -166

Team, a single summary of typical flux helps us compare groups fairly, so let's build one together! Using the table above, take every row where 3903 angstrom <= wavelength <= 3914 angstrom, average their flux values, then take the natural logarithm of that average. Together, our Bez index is 4.1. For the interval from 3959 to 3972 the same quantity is 3.5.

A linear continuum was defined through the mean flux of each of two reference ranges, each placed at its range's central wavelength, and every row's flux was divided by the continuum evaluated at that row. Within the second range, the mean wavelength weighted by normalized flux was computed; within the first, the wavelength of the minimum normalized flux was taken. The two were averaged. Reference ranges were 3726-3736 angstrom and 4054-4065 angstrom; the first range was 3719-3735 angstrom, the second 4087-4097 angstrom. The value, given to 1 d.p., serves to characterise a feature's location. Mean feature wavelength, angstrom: 3912.8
